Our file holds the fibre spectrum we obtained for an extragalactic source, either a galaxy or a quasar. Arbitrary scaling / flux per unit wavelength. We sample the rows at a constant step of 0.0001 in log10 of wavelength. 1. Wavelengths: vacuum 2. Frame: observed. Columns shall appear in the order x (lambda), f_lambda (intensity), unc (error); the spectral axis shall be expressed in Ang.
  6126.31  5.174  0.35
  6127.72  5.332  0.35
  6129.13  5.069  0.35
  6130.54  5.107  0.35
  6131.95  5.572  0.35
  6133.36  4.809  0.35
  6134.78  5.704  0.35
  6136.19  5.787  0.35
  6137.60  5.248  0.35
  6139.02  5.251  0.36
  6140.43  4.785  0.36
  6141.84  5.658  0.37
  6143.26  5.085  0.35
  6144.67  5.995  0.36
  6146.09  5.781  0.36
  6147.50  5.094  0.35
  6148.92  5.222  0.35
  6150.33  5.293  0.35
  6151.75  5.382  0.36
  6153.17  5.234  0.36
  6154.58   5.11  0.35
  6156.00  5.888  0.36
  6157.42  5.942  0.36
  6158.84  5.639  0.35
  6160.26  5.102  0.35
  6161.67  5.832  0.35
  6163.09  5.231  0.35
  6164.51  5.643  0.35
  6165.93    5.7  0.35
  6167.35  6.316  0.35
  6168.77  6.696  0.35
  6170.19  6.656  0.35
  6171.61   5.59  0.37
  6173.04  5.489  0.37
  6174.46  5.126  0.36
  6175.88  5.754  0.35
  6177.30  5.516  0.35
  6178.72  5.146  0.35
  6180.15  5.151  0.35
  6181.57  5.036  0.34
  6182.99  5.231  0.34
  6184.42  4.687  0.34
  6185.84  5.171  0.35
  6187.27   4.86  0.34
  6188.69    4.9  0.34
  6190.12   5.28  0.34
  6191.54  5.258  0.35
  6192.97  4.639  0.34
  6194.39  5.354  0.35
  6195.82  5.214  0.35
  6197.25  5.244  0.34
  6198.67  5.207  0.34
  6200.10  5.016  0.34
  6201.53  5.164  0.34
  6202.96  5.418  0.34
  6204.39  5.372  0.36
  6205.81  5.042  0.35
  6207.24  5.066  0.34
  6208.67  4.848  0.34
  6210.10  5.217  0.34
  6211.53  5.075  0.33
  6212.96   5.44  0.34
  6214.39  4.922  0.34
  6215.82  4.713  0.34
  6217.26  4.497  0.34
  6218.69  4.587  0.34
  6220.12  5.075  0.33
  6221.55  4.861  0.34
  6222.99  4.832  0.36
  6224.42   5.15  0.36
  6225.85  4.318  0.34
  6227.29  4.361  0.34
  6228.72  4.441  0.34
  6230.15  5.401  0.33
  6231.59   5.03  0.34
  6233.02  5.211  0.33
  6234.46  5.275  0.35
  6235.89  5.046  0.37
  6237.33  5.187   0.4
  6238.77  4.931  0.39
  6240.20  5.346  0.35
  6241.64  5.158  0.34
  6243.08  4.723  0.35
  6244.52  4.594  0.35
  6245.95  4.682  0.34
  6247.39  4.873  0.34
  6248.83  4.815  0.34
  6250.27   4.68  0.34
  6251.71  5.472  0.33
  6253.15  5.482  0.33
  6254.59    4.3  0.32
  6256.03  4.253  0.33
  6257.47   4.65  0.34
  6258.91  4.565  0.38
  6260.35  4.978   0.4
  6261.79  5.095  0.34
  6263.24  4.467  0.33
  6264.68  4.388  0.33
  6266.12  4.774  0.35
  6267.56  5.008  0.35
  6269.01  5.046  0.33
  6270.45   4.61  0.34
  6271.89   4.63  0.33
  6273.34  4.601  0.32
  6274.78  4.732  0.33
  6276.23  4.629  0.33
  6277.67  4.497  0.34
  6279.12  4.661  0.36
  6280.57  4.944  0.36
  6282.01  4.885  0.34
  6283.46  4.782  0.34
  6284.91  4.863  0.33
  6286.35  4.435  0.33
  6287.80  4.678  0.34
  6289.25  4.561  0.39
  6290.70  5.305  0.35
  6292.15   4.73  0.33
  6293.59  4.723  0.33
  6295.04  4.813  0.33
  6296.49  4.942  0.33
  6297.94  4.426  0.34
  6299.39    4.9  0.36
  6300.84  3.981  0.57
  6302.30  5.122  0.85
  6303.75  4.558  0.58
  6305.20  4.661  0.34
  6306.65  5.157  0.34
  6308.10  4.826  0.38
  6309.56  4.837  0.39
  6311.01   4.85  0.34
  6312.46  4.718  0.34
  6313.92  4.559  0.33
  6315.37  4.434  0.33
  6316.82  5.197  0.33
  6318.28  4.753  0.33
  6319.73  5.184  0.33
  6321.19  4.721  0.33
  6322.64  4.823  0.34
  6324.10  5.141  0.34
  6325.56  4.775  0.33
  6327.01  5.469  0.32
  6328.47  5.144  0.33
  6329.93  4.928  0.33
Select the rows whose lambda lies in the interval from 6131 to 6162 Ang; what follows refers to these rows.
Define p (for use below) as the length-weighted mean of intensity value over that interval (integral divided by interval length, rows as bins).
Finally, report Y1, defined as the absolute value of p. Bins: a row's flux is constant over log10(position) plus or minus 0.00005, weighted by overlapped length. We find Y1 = 5.42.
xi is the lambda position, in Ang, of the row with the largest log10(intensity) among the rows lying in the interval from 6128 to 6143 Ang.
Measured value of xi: 6136.19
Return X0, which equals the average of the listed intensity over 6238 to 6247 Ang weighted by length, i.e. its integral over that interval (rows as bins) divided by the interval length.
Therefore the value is 4.91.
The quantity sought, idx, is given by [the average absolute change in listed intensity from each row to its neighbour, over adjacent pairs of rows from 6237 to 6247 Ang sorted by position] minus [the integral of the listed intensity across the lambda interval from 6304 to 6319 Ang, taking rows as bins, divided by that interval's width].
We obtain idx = -4.54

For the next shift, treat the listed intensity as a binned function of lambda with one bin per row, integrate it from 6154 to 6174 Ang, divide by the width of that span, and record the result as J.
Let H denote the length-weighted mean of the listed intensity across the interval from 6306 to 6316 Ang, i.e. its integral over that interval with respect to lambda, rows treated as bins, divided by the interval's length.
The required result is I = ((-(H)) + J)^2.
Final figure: 1.0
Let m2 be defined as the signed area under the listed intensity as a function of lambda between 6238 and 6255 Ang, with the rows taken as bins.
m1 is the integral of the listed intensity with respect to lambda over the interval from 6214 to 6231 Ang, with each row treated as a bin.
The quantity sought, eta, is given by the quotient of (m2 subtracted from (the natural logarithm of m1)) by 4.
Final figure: -19.9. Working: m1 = 80.9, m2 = 84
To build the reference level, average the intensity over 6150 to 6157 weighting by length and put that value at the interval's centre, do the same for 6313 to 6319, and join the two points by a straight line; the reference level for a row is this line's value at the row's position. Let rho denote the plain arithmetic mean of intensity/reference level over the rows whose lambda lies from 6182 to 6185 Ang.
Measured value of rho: 0.94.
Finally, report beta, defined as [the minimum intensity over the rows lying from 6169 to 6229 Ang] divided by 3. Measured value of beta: 1.44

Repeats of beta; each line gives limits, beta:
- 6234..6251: 1.53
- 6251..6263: 1.42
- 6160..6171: 1.70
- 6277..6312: 1.33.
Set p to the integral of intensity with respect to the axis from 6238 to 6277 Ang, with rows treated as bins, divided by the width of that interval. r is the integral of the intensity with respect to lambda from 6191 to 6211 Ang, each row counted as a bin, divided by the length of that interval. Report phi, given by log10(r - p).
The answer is -0.46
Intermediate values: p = 4.80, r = 5.15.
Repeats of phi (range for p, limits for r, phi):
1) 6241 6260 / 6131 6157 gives -0.22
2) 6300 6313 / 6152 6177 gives -0.02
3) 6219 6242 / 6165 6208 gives -0.42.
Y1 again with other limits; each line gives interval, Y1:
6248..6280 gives 4.74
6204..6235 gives 4.94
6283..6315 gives 4.74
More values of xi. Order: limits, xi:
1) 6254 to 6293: 6290.70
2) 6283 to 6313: 6290.70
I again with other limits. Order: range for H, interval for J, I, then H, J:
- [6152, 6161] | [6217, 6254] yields 0.3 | 5.5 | 4.9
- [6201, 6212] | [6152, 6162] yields 0.1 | 5.2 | 5.5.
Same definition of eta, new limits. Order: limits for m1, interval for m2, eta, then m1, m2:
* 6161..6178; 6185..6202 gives -20.6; 98.5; 87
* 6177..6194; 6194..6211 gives -20.9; 86.2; 88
